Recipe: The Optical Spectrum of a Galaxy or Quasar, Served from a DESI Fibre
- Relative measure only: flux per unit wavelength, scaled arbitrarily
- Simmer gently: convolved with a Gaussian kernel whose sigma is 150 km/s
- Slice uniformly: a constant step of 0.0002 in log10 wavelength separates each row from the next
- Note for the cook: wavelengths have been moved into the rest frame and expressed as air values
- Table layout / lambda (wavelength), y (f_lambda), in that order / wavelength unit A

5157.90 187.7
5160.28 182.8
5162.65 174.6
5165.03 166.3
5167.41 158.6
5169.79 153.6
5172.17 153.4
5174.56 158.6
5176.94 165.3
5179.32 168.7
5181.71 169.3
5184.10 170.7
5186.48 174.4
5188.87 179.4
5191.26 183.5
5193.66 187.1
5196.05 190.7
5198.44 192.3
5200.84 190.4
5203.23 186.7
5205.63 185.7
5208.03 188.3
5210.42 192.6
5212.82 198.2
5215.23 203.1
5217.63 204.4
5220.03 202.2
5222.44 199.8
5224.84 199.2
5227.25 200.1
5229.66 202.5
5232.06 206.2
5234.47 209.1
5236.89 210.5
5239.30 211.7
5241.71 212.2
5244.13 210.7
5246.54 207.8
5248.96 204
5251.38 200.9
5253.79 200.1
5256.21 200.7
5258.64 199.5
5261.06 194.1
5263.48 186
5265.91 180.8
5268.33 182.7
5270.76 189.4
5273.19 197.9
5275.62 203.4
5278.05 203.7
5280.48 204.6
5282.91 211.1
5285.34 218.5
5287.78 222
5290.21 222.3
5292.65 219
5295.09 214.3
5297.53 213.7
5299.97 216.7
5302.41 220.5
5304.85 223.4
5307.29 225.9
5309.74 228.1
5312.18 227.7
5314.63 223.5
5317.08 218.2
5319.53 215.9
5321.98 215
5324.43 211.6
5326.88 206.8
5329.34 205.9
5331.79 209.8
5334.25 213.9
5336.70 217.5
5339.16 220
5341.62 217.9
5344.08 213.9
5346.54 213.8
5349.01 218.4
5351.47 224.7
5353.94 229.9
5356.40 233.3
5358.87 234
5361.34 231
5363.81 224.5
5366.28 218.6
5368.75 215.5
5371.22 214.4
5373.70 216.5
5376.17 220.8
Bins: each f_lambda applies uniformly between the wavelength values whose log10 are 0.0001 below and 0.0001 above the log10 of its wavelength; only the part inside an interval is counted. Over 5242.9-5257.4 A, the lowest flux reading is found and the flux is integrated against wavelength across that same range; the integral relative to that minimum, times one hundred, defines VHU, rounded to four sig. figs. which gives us 1479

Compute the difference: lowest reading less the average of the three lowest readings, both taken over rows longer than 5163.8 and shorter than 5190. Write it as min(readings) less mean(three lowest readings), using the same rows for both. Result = -1.8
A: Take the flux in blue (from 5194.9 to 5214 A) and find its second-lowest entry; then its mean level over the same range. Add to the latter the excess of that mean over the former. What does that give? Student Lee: 195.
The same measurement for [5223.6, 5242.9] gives 213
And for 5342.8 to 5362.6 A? 236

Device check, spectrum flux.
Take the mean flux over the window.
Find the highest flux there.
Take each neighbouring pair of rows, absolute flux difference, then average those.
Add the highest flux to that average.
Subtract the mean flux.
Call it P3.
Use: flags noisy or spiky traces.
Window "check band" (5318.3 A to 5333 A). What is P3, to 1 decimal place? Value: 7.8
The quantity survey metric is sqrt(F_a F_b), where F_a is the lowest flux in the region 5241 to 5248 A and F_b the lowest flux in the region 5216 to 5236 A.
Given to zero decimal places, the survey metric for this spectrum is 203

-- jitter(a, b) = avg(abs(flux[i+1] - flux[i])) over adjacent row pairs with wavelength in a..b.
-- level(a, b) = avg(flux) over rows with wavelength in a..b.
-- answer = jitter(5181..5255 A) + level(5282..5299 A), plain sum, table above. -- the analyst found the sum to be 220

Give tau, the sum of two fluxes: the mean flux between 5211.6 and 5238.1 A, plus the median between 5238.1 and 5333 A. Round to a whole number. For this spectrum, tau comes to 414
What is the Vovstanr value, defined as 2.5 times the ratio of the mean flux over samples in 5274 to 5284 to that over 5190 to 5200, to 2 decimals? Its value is 2.73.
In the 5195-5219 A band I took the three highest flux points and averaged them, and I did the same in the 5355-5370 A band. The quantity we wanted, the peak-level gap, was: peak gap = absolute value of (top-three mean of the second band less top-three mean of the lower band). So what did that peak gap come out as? 31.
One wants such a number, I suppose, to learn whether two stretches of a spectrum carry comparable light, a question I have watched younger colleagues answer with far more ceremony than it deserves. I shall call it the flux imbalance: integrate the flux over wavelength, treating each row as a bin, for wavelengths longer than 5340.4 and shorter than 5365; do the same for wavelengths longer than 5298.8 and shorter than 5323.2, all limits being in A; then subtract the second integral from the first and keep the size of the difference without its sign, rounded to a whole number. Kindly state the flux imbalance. 108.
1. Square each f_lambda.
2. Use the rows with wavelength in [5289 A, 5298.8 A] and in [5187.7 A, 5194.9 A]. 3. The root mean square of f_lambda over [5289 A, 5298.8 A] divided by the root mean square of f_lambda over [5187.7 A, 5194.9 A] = 1.19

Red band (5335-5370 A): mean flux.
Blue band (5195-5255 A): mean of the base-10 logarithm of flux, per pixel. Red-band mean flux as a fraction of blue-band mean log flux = 96.6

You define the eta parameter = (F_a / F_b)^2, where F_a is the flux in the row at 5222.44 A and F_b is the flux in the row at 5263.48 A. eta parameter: 1.15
